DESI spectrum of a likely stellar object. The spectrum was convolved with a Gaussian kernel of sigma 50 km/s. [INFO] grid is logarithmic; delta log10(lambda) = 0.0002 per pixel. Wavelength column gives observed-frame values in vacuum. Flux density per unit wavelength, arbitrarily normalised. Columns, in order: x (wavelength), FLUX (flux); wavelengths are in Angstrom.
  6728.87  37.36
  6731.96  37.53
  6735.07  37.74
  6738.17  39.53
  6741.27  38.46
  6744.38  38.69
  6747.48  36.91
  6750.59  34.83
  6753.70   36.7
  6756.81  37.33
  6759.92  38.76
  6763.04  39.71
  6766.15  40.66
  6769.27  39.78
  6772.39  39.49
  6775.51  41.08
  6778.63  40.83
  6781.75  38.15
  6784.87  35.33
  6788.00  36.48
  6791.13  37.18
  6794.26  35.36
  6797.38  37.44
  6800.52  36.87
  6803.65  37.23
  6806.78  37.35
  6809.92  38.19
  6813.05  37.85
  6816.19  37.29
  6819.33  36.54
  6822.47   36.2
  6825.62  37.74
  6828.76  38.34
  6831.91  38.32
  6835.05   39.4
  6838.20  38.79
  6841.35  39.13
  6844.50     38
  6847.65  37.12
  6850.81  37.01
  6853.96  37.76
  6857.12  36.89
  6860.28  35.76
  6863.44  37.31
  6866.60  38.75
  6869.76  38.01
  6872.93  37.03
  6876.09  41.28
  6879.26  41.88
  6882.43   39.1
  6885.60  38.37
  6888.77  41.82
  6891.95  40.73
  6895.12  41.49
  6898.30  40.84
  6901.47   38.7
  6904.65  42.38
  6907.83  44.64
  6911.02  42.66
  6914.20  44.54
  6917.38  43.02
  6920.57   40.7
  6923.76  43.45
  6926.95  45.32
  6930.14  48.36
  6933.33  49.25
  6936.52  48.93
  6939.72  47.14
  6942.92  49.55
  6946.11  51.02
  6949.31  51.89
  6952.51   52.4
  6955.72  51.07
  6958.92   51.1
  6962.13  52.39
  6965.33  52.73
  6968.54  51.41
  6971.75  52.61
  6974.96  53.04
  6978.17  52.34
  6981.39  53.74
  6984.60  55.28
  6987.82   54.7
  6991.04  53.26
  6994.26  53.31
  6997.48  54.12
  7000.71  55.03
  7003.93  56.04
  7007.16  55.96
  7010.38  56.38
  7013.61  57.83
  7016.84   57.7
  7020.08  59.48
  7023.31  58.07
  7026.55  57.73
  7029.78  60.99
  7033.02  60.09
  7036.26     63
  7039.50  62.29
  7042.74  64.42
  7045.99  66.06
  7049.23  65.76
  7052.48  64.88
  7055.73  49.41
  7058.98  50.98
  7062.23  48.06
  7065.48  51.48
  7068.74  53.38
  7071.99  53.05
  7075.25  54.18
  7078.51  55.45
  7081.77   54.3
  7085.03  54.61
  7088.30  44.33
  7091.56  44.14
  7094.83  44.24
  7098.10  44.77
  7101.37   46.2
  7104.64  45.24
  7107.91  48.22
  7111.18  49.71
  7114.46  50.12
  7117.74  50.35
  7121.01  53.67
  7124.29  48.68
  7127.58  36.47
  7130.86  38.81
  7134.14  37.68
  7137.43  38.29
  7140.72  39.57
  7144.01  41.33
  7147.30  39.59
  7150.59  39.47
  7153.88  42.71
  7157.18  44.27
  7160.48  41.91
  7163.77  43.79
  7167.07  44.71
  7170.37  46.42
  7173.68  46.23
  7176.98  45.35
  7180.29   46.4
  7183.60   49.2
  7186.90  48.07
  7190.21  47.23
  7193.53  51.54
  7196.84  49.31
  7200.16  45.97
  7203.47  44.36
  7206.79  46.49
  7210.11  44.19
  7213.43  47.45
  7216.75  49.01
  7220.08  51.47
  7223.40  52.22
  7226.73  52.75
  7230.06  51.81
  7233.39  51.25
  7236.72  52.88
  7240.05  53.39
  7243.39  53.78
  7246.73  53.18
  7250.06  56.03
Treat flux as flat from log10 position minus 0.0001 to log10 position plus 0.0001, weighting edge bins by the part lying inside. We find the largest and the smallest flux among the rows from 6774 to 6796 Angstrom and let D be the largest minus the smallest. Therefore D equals 6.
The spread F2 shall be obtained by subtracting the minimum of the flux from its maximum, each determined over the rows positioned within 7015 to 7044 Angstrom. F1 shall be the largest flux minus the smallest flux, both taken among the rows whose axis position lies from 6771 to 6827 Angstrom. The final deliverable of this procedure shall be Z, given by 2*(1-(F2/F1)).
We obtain -0.3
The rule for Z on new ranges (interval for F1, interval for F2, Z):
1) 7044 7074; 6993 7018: 1.5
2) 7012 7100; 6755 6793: 1.5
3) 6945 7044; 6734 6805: 1.1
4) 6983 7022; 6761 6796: 0.2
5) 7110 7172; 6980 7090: -0.5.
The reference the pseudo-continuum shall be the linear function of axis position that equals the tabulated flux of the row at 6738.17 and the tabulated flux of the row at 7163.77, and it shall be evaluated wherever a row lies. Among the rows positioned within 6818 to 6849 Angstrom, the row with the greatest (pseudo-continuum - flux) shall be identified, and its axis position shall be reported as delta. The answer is 6822.47 Angstrom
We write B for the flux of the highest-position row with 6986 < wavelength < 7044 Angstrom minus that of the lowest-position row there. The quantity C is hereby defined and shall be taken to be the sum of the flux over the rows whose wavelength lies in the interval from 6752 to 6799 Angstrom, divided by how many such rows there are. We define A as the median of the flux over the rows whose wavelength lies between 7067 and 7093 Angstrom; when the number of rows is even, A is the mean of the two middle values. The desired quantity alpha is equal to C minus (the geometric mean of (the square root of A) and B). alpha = 30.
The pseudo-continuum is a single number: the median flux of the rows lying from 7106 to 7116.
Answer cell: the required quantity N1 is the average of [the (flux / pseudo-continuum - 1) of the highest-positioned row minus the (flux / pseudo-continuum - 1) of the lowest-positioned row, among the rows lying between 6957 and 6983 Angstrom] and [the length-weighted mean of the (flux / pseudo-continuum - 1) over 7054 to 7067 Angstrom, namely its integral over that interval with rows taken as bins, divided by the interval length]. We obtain 0.030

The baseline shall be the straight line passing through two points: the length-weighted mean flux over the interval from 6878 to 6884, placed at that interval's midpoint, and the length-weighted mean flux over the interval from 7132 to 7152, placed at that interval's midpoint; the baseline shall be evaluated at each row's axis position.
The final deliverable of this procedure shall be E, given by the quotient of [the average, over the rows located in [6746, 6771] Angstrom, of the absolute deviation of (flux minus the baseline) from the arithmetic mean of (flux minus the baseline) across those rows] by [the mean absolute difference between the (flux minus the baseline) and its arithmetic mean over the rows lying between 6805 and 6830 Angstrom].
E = 2.8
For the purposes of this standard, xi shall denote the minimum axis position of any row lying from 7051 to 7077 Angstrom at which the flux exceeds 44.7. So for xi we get 7052.48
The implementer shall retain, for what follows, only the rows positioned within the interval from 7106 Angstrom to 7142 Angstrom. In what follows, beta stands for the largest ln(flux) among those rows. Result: 3.98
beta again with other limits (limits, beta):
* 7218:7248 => 3.98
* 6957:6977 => 3.97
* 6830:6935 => 3.90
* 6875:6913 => 3.80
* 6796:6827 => 3.64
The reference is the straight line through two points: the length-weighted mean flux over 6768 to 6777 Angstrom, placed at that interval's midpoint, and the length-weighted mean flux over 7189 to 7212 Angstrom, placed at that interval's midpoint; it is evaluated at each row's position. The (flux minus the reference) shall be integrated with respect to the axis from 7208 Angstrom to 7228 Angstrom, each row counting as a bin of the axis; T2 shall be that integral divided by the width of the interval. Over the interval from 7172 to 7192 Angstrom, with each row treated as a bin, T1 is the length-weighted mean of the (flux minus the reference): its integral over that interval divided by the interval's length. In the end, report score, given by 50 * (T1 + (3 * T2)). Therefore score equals 335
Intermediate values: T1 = 0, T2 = 2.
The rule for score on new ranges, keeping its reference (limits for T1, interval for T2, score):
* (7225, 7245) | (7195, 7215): 143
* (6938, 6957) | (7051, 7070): 1606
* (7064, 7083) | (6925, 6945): 1238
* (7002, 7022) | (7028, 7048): 3429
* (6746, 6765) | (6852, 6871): -742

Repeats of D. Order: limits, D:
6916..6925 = 3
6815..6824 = 1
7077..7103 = 11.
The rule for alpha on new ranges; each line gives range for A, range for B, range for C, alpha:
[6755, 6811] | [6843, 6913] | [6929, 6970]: 45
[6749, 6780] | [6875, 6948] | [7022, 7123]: 46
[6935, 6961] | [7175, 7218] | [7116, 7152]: 37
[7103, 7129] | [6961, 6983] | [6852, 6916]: 37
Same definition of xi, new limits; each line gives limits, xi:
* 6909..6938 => 6926.95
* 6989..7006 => 6991.04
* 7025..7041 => 7026.55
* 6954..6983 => 6955.72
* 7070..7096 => 7071.99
